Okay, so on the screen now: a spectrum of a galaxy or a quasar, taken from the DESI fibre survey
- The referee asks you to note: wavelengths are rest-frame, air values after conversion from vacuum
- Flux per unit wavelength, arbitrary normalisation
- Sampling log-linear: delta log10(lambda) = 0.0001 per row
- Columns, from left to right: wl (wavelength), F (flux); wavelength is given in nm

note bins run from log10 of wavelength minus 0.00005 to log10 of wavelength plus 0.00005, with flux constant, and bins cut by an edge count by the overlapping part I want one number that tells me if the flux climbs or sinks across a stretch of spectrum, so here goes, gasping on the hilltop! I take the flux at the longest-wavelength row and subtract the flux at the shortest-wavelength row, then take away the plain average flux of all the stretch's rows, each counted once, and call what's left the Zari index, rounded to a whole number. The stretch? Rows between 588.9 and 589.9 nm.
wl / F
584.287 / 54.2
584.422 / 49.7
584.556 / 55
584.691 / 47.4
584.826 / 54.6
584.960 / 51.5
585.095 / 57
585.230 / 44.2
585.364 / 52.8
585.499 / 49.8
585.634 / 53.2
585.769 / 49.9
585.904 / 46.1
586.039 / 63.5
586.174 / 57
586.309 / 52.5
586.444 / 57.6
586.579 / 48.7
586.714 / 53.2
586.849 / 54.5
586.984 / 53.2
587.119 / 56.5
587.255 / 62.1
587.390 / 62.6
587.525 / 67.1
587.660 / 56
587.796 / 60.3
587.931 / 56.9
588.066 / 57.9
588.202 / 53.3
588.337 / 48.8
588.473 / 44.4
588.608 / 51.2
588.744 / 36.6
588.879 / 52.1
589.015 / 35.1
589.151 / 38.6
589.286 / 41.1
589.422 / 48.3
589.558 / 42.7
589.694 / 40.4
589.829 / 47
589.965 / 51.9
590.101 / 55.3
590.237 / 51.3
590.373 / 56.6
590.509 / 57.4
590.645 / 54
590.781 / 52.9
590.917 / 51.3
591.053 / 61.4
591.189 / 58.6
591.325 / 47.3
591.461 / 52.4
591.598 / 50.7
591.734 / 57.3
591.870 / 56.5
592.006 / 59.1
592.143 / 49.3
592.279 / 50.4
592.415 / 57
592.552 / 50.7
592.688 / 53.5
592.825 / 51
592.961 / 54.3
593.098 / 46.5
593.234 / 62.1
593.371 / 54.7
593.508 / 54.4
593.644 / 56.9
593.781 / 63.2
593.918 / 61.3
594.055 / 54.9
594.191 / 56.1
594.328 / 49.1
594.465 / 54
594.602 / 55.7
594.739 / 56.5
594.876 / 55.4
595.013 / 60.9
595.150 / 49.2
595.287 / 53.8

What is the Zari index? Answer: -30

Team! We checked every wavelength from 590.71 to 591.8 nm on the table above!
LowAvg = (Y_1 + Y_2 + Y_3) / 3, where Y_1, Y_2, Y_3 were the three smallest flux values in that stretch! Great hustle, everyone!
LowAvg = 50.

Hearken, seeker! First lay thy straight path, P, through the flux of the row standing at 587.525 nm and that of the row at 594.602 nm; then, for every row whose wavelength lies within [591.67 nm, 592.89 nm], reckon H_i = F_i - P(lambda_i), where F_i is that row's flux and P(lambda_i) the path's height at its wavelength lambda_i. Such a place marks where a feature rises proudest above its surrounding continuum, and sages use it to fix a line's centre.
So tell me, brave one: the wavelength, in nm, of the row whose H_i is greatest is 592.006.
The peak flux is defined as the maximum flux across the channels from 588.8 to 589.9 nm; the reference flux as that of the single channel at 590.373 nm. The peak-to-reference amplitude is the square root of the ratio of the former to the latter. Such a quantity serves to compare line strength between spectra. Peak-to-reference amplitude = 0.96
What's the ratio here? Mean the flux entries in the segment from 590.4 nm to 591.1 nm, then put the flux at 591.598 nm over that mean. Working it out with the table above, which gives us 0.92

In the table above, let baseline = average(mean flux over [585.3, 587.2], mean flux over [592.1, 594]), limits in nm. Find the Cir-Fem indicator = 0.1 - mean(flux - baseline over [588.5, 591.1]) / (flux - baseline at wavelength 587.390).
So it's 1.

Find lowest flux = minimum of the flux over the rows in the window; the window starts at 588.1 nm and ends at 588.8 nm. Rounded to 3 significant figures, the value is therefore 36.6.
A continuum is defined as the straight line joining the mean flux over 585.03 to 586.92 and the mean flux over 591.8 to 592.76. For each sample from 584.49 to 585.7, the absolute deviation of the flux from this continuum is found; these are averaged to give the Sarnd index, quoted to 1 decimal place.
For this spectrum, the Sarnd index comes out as 3.0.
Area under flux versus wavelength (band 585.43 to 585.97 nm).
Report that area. 26.8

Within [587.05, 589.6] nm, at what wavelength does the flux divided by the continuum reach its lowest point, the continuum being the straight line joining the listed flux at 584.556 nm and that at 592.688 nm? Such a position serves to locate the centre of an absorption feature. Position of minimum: 589.015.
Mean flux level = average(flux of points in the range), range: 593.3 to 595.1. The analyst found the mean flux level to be 56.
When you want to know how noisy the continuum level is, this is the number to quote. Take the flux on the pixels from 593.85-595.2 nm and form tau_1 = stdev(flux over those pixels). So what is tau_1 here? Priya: 4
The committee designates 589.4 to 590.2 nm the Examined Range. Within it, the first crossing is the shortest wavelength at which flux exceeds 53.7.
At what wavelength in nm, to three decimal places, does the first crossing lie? 590.101 nm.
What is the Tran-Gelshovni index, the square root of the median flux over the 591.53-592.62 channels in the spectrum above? 7.32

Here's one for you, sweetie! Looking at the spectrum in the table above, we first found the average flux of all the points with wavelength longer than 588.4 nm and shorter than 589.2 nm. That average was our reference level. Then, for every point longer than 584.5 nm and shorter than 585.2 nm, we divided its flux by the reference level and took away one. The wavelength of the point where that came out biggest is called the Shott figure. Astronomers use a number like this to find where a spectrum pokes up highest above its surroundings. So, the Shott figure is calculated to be 585.095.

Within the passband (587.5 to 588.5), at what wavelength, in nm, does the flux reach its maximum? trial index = 587.525 nm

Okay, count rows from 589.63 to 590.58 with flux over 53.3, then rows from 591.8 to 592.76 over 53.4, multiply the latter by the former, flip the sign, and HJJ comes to -12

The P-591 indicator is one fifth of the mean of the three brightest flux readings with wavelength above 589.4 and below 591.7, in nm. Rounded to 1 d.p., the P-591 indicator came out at 11.8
